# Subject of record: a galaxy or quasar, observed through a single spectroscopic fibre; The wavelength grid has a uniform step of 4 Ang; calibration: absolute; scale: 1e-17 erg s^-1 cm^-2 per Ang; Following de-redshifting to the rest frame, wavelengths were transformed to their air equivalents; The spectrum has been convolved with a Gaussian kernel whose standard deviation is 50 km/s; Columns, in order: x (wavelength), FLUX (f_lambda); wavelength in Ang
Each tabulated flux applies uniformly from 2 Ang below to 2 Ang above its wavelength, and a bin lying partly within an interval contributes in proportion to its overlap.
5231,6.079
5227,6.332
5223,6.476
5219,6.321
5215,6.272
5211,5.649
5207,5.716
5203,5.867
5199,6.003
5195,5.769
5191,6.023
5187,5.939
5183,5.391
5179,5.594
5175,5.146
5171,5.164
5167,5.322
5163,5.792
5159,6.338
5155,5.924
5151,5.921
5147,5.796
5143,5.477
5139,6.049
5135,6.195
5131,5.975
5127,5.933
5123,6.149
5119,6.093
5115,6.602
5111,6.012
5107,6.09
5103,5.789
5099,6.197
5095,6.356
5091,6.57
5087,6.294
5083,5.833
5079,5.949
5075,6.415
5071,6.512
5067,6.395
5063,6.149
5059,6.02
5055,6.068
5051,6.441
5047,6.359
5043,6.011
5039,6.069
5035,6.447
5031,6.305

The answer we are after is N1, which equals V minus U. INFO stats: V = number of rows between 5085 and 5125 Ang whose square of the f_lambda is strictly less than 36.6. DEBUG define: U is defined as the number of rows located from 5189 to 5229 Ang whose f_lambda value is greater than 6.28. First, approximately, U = 3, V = 2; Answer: -1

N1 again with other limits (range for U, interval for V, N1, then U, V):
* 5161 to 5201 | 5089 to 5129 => 3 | 0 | 3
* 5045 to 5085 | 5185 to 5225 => 2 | 5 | 7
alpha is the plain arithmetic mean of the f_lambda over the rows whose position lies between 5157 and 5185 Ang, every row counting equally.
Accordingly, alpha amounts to 5.54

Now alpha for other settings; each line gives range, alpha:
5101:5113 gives 5.96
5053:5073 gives 6.23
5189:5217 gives 5.90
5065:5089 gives 6.23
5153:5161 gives 6.13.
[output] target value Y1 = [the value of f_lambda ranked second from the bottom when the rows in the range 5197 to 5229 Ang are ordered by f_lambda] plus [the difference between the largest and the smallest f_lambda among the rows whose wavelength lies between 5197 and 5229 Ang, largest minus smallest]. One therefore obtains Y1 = 6.54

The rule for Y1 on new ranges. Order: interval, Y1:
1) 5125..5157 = 6.51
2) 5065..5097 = 6.69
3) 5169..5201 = 6.04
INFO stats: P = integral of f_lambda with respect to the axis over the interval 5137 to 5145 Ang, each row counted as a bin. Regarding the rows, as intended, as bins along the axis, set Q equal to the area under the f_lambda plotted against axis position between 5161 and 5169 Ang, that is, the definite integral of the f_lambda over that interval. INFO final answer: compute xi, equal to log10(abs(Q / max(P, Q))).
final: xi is -0.016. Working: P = 46.1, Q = 44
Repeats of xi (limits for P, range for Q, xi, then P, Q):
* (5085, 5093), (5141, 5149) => -0.057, 51.5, 45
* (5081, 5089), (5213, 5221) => 0.000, 48.5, 50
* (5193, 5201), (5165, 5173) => -0.050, 47.1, 42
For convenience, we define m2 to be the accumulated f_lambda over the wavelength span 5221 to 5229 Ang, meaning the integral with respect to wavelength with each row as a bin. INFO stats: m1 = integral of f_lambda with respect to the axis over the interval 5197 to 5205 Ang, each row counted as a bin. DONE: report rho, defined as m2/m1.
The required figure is 1.08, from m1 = 47.5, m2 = 51.2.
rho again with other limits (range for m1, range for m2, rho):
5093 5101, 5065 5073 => 1.03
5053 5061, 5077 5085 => 0.97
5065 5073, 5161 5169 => 0.86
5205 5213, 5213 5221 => 1.11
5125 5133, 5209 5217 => 1.00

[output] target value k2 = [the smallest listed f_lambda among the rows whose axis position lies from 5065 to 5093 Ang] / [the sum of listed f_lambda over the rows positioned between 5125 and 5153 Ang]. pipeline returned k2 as 0.141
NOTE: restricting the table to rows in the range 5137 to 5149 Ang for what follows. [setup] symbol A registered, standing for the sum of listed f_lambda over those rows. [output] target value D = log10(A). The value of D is 1.24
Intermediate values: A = 17.3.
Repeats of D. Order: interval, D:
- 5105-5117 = 1.27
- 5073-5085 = 1.26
